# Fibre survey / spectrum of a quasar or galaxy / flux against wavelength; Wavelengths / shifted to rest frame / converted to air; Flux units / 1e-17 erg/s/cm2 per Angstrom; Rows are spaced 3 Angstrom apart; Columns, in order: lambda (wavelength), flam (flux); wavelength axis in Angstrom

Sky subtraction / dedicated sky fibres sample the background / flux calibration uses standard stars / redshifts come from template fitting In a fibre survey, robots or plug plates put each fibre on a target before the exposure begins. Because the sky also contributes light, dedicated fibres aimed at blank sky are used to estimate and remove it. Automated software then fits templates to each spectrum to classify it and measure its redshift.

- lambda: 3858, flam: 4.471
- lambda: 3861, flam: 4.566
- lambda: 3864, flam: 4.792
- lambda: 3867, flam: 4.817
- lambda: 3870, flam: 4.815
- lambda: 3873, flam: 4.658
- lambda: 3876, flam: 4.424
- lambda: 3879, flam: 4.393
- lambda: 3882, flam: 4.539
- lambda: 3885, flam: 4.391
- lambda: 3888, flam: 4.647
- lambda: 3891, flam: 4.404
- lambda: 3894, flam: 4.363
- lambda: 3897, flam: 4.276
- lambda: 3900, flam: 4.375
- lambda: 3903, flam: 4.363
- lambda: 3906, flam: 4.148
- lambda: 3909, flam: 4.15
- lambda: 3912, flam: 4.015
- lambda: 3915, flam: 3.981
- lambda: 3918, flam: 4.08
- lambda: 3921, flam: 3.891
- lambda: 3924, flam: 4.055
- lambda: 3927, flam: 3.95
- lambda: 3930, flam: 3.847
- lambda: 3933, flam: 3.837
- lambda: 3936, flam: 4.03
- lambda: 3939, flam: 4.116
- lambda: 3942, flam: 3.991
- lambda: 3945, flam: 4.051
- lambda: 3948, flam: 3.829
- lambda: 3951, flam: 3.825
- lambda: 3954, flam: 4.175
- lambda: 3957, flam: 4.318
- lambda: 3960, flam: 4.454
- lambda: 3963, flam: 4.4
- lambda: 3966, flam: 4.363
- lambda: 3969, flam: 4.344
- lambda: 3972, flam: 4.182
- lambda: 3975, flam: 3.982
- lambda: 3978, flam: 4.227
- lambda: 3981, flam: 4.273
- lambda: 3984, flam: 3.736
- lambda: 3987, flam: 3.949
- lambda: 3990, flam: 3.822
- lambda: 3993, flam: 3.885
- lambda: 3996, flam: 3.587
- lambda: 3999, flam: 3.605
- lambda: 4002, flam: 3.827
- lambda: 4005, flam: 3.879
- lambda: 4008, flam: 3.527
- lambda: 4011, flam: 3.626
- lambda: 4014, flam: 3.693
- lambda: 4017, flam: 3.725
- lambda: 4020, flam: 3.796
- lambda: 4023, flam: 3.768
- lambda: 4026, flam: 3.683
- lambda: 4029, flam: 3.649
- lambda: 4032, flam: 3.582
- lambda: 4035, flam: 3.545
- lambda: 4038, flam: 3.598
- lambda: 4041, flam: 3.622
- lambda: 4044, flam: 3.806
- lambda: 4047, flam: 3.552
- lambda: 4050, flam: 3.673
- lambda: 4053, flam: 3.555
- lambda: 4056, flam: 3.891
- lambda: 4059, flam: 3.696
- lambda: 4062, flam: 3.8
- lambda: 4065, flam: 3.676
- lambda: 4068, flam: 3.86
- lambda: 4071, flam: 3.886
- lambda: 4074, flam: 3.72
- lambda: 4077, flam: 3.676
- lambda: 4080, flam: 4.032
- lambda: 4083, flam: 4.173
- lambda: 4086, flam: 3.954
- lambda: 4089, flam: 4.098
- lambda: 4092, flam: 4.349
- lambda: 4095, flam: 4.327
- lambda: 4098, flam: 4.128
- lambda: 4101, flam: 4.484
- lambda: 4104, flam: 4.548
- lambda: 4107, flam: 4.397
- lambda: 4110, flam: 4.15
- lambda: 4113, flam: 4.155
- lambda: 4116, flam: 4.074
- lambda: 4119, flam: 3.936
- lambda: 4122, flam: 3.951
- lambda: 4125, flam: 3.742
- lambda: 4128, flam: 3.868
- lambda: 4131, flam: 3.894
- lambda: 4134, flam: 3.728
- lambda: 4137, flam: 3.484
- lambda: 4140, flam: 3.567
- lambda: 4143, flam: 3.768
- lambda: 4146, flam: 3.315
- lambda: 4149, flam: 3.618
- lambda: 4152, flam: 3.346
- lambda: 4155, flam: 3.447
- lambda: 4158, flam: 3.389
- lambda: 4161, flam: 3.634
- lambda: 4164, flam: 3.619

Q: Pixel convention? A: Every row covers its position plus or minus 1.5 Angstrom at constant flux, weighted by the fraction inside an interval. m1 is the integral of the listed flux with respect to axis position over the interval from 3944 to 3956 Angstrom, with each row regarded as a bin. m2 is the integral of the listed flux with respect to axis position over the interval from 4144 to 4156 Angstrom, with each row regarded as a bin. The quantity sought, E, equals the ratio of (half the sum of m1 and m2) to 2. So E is 22.3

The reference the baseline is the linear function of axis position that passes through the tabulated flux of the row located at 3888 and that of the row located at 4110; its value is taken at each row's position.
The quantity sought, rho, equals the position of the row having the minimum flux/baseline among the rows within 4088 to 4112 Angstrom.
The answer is 4089 Angstrom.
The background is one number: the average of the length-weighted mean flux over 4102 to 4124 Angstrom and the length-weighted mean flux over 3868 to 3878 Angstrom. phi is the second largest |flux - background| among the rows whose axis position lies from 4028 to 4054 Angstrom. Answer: 0.85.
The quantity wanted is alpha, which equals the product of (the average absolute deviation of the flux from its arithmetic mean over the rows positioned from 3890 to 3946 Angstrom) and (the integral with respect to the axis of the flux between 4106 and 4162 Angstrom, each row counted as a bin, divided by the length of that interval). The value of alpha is 0.55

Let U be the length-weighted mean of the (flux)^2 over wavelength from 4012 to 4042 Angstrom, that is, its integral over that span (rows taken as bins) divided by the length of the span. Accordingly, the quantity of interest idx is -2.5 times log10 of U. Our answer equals -2.8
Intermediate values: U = 13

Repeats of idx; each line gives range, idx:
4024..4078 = -2.8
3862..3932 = -3.2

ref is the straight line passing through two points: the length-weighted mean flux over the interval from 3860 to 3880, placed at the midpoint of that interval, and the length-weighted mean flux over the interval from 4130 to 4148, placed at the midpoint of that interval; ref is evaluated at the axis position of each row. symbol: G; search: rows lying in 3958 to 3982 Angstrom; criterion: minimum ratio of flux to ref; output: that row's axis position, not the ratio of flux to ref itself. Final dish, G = 3975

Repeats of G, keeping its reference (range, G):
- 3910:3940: 3933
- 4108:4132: 4125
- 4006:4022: 4008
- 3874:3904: 3897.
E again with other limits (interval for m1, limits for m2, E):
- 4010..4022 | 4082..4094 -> 23.6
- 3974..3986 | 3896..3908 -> 25.0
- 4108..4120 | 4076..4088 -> 24.2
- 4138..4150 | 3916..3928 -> 22.7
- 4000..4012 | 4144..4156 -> 21.5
